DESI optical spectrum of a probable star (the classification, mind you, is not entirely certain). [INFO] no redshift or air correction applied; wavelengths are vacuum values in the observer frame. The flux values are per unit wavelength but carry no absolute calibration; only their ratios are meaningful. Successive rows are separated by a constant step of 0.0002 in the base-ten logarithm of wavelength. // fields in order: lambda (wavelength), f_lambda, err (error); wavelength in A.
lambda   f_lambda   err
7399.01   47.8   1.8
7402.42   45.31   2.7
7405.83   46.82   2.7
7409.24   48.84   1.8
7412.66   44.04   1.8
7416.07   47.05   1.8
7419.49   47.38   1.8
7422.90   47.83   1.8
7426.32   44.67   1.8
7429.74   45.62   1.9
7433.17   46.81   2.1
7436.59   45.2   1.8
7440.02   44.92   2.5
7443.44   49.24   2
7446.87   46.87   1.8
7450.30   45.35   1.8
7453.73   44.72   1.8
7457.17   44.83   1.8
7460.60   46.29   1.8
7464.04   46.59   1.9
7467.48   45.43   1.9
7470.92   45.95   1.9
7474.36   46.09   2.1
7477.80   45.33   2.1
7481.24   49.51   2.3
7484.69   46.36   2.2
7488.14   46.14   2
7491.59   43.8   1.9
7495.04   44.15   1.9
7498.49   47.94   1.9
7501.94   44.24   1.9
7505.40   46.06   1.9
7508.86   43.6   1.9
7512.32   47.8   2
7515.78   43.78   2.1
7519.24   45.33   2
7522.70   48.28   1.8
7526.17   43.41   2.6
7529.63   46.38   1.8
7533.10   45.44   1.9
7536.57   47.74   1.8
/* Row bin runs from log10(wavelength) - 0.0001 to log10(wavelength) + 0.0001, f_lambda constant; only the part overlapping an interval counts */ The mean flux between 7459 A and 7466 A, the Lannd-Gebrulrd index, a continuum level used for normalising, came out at 46.4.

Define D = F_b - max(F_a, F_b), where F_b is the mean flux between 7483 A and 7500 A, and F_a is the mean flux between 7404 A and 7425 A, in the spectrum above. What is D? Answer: -1.3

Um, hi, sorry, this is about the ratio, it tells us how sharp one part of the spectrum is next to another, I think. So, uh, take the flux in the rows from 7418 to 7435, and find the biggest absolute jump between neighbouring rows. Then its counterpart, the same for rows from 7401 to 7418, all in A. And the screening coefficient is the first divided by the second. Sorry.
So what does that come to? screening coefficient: 0.66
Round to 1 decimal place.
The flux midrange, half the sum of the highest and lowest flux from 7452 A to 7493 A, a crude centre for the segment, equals 46.7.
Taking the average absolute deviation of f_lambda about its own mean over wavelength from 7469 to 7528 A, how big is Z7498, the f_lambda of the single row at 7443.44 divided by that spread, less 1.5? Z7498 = 32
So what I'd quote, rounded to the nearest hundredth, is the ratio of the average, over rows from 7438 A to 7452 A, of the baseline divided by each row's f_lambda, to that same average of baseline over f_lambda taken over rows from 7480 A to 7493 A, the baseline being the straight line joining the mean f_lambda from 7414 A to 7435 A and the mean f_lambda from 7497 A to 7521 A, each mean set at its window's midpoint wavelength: 1.01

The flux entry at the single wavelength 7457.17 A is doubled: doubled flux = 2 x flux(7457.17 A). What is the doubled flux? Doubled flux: 89.7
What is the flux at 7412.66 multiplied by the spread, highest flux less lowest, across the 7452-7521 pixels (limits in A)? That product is 260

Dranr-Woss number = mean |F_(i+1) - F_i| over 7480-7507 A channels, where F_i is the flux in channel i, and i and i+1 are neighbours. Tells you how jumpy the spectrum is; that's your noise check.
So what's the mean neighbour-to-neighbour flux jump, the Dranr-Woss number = 2.2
